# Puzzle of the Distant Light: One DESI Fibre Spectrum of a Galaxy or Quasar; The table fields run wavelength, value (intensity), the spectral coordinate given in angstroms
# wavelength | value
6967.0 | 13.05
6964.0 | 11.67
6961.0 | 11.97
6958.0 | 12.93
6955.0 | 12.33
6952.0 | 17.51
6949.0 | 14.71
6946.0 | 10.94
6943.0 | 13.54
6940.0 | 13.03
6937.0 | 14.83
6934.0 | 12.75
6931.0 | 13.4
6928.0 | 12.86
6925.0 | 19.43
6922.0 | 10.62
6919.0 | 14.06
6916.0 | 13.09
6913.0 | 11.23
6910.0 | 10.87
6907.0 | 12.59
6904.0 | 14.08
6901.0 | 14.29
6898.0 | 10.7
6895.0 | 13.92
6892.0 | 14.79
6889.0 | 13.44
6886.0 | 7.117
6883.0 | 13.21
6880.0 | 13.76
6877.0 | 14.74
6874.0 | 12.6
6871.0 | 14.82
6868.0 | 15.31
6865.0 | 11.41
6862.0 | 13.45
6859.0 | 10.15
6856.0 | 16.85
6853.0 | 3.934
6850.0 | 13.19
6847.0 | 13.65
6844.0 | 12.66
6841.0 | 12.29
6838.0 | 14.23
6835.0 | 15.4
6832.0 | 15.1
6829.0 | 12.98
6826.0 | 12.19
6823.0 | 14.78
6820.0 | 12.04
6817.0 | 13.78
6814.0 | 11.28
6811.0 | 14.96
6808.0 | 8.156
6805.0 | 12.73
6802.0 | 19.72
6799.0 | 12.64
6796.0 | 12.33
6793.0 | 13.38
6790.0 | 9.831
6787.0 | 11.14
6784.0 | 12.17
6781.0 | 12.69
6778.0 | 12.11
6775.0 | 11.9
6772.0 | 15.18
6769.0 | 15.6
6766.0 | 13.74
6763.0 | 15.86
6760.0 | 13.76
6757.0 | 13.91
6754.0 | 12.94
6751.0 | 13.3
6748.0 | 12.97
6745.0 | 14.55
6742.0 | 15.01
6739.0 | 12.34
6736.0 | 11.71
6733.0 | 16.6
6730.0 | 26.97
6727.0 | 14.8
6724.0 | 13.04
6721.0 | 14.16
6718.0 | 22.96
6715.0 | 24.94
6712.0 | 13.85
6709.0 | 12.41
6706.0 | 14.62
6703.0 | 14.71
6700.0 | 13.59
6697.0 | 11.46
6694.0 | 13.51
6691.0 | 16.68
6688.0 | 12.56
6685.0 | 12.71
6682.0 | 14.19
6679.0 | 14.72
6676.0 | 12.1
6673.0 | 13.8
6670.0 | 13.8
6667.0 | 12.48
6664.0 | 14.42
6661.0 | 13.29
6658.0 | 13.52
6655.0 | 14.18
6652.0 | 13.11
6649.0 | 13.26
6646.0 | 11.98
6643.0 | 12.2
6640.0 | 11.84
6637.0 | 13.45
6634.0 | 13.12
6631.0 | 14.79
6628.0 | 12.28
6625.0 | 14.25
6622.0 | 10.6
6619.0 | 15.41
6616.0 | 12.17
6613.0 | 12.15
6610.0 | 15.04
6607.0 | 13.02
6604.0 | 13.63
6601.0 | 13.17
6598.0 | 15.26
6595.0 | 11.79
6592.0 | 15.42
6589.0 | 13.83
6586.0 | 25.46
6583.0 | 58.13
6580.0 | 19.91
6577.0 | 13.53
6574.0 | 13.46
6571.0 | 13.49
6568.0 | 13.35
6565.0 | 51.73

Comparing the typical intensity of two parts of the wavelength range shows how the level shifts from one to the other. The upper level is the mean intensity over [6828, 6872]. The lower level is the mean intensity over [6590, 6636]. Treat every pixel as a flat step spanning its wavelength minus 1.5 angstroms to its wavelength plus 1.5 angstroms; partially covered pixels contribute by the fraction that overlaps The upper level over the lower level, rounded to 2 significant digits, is 0.97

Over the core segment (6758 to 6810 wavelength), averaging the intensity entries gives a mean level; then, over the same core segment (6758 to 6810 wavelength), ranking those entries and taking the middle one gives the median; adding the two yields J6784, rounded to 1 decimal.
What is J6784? 25.8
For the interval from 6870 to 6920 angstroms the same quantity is 26.3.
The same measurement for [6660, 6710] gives 27.2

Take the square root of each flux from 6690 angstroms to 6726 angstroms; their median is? 3.74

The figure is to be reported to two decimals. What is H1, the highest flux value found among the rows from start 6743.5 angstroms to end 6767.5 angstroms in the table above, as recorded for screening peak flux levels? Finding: 15.86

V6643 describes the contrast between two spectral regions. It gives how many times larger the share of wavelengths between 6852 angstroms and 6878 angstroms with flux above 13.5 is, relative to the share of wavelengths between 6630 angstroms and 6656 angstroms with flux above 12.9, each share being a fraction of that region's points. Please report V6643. 0.67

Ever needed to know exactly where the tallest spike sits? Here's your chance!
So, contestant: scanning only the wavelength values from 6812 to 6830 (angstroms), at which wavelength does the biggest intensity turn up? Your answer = 6823.0 angstroms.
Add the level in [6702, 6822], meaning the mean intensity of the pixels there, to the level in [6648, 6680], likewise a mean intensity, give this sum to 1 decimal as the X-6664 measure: 27.8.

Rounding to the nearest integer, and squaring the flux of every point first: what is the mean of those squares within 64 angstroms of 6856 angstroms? 175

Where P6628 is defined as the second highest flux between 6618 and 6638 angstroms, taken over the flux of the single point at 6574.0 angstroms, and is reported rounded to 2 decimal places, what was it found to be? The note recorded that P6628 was 1.10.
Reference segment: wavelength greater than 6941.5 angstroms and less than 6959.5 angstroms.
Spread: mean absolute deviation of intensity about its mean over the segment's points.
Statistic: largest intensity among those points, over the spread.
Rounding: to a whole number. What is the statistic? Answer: 11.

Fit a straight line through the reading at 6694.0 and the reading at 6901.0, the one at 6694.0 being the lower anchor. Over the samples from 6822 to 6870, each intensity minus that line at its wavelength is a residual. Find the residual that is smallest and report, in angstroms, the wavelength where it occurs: 6853.0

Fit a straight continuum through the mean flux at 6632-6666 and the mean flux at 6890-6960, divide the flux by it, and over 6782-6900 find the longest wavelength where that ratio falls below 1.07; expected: 6898.0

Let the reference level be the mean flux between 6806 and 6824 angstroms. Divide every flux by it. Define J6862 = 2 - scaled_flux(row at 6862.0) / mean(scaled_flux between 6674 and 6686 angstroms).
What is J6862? 1.0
